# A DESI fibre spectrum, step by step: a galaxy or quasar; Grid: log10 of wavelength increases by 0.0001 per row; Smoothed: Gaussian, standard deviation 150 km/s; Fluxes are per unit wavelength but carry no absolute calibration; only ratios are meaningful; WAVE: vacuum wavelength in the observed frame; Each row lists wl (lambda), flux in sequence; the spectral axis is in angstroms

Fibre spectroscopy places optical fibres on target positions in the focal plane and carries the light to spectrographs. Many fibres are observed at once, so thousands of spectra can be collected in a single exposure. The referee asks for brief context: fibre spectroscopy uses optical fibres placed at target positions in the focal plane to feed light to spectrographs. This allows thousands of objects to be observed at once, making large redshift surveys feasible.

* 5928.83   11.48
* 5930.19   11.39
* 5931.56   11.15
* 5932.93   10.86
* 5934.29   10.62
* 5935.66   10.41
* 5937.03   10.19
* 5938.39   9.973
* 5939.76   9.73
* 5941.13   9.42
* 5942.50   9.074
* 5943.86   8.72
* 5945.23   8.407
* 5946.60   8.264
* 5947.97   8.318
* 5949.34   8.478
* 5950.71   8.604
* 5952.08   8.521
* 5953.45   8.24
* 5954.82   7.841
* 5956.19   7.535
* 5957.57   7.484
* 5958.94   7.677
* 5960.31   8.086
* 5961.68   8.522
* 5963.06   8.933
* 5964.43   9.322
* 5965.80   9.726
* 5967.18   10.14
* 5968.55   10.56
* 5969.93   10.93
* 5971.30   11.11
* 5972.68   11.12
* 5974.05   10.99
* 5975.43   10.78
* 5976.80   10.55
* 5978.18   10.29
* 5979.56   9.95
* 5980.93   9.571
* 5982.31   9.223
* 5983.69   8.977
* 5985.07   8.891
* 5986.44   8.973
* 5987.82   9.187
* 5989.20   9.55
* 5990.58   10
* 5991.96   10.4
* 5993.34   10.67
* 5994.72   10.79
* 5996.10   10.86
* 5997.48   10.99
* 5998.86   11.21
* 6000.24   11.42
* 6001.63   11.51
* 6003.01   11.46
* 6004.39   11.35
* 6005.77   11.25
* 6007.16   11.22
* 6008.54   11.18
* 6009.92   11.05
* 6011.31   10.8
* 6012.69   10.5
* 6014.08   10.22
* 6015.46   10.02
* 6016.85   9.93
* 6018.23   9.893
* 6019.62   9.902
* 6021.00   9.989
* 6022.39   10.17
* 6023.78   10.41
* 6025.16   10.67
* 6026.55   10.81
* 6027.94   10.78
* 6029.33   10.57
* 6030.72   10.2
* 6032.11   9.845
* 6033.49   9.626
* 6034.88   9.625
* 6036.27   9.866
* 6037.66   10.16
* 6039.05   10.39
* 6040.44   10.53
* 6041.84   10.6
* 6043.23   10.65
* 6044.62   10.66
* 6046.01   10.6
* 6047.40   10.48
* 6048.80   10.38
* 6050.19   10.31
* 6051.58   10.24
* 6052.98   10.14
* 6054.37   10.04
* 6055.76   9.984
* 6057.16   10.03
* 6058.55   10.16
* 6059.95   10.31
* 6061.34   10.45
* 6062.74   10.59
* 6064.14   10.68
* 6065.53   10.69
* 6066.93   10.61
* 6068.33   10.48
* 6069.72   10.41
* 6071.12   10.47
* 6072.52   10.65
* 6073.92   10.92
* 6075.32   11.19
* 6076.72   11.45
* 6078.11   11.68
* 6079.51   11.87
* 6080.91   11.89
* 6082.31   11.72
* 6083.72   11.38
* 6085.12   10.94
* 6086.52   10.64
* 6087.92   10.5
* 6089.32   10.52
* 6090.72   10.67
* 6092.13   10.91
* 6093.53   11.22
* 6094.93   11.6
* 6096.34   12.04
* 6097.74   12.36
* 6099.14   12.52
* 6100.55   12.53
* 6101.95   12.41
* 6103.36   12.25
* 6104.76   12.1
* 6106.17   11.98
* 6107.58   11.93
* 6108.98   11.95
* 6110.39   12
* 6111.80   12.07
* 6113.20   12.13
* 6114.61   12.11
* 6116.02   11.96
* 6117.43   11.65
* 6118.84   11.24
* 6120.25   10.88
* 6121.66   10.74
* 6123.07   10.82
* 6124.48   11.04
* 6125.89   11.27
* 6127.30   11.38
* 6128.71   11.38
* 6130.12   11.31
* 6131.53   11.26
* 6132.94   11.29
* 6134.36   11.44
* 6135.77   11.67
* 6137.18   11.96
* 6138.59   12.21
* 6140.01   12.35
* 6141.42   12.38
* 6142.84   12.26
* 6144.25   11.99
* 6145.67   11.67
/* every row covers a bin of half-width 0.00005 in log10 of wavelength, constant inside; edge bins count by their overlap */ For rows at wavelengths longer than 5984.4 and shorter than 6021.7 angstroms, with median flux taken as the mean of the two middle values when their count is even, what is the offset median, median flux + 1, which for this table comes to 11.7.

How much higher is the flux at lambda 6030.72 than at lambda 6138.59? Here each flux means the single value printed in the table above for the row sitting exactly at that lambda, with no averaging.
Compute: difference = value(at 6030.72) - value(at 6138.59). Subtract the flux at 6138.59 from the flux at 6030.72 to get -2.01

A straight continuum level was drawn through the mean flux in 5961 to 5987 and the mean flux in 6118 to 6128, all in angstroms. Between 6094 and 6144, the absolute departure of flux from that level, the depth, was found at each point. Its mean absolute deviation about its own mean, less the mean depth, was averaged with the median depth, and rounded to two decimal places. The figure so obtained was 0.31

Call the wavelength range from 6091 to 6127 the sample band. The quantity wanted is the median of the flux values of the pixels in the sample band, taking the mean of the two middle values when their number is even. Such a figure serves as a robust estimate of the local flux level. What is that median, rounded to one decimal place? 12.0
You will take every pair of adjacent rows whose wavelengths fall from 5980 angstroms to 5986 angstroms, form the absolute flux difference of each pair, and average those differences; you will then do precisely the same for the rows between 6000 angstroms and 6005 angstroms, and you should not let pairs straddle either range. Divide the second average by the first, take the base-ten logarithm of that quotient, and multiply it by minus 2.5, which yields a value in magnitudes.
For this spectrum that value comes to 1.1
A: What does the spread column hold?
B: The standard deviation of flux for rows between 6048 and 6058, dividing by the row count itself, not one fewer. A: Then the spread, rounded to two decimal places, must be 0.14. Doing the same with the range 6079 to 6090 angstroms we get 0.57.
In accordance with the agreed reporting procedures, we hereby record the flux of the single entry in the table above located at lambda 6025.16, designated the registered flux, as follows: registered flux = 10.67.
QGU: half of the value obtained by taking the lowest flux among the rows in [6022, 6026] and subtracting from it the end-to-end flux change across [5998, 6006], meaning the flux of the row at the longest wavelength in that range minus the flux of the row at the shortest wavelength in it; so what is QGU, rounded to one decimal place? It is 5.1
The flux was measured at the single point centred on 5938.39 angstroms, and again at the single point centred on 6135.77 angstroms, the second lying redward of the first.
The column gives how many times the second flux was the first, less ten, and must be -8.83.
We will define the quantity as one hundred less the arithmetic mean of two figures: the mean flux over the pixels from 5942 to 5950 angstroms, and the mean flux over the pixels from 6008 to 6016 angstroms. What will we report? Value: 90.4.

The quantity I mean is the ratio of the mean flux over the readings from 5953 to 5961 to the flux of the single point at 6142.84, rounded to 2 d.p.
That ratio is 0.64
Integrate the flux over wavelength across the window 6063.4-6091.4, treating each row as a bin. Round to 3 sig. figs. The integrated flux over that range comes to 307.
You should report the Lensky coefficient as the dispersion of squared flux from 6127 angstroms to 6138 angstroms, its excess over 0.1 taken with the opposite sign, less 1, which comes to -6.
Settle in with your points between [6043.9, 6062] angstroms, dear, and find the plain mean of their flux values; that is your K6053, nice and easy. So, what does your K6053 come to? 10.3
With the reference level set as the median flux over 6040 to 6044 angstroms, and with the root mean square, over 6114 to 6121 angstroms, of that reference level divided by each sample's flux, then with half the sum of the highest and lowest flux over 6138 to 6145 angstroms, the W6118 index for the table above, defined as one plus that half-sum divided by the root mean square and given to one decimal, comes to 14.3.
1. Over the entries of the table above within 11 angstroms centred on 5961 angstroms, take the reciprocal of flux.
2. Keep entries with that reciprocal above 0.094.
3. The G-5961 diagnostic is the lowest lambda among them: 5956.19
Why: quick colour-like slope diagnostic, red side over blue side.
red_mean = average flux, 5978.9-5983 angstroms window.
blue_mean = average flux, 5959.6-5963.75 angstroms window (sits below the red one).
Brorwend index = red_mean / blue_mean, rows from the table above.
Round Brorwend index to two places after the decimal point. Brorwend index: 1.13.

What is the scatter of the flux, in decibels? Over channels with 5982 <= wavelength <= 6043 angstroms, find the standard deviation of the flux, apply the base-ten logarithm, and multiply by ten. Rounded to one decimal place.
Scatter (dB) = -1.5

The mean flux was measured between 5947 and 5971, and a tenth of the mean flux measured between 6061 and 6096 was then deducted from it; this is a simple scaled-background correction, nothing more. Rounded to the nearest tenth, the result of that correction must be 7.7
